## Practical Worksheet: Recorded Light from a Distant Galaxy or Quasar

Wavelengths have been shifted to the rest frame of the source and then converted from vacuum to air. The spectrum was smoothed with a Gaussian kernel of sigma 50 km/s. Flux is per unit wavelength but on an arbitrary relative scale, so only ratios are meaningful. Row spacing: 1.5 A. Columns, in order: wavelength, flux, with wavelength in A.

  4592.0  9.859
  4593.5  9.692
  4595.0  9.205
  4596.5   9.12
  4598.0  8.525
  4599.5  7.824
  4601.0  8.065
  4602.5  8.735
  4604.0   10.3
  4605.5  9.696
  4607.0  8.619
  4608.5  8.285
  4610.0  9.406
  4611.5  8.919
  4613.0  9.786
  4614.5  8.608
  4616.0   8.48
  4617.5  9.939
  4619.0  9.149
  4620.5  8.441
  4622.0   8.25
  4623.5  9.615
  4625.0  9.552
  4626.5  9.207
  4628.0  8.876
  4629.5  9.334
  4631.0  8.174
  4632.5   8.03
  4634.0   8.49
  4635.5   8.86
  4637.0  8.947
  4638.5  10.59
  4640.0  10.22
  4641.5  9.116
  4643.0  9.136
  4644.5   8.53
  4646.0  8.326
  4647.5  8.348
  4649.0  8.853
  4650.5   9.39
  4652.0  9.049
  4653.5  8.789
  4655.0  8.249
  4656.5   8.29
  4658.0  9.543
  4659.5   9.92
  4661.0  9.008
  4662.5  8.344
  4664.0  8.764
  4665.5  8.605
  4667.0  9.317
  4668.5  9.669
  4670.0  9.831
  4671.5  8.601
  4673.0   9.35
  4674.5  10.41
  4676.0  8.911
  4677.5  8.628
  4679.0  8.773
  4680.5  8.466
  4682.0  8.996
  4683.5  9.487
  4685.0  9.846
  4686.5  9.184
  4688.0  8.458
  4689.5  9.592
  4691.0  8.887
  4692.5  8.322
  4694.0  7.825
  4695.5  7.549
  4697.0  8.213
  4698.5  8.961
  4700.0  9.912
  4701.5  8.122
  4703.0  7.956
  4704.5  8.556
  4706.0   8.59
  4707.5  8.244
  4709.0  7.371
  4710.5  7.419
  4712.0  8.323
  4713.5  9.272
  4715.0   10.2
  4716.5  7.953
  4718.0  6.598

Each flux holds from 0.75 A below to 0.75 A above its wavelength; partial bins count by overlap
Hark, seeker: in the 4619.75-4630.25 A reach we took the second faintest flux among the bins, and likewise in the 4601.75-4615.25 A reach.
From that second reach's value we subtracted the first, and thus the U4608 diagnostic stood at 0.17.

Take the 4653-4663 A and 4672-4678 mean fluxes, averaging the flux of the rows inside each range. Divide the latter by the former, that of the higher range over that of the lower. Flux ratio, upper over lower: 1.05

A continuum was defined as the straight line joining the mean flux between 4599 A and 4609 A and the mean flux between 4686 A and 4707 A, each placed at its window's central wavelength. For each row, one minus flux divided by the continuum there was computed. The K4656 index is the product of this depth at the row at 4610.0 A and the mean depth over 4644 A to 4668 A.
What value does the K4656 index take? 0.0013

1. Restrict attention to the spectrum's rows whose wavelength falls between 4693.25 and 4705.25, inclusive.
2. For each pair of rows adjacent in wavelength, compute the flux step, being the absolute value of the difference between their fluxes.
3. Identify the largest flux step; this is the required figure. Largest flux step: 1.79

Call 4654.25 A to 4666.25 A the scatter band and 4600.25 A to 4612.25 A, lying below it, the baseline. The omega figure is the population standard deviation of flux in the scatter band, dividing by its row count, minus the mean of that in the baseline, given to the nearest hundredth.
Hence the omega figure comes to -8.43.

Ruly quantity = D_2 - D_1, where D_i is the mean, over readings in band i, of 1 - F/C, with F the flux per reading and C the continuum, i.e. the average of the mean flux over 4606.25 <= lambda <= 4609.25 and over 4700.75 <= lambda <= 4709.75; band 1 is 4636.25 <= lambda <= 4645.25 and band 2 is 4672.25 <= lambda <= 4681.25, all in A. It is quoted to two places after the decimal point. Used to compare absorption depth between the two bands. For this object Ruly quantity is 0.04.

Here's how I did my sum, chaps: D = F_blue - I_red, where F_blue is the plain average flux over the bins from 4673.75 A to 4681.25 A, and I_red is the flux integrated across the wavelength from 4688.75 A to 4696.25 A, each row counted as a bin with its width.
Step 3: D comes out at -54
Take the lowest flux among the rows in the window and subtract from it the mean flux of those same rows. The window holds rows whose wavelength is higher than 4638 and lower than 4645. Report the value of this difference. -0.99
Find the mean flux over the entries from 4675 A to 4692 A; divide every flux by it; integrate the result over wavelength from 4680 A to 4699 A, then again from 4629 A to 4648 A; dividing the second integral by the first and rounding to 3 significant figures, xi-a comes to 1.02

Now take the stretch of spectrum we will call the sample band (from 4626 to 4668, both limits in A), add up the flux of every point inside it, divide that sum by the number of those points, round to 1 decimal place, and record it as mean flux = 8.9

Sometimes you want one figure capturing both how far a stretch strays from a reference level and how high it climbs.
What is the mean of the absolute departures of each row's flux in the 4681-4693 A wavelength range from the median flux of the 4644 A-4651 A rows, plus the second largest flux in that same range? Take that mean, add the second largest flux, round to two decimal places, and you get 10.23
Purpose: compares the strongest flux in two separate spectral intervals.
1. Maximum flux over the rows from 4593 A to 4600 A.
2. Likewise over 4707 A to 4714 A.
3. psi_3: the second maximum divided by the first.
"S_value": 0.957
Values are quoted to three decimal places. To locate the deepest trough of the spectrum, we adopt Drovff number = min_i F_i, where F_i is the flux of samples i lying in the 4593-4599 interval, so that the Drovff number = 8.525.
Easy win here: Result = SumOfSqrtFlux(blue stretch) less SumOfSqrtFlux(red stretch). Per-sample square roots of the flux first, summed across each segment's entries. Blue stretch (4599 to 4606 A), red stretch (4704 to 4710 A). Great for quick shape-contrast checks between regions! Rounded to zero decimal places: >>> 3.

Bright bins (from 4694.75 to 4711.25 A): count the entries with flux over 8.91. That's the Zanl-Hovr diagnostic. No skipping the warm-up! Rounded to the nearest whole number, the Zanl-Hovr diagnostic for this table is 2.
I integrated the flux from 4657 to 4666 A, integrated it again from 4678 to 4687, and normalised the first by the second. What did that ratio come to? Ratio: 0.99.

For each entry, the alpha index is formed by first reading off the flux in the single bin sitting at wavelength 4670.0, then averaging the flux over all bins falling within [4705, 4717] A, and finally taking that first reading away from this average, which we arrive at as -1.4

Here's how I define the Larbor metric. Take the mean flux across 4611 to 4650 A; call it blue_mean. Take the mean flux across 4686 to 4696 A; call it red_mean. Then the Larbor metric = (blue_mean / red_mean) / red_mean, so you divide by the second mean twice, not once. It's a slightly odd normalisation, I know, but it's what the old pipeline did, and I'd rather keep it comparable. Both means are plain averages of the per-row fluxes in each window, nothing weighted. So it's 0.123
